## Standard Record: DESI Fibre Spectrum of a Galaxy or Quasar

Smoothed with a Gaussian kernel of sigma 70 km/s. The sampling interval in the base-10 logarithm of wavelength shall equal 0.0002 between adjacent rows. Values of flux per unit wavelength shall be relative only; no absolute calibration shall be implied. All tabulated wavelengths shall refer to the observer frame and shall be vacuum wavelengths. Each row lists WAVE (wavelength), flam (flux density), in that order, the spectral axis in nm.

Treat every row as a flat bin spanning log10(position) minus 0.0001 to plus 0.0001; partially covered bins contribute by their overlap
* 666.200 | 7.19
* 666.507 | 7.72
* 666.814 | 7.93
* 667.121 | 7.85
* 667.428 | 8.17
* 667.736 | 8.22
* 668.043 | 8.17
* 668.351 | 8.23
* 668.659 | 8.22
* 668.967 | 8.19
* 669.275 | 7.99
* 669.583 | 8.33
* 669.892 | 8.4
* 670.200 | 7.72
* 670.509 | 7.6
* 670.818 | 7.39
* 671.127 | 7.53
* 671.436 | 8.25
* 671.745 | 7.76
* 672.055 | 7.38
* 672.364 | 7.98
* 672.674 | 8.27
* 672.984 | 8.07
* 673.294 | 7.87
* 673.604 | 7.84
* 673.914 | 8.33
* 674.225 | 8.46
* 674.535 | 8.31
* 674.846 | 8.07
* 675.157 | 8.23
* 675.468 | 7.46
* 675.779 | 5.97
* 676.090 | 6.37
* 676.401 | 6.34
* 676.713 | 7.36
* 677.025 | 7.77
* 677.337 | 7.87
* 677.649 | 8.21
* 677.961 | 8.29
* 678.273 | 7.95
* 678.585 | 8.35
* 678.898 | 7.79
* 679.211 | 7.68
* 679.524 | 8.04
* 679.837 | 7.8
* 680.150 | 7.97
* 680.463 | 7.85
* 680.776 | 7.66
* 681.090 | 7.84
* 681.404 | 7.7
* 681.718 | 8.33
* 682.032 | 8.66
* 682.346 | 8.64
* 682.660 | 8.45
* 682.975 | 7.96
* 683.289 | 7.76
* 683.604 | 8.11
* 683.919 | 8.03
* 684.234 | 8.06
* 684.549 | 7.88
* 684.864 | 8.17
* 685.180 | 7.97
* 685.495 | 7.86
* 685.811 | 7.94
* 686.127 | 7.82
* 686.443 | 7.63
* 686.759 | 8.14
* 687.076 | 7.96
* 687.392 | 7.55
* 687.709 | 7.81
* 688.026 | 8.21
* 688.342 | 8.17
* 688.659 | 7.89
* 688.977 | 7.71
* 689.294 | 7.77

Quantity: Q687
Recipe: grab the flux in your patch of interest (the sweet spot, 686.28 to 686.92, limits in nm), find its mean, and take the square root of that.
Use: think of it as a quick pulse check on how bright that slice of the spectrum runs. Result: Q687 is 2.81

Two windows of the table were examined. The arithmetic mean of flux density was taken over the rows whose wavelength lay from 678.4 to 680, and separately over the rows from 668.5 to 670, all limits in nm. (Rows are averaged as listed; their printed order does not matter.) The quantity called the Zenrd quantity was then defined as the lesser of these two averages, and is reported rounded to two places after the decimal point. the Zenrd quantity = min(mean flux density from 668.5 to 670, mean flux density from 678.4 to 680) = 7.93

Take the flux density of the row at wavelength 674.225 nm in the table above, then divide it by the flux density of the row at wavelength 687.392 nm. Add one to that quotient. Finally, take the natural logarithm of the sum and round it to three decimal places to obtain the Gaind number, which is 0.752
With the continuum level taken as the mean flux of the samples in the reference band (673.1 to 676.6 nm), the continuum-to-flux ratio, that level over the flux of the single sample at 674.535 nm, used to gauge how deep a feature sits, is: 0.911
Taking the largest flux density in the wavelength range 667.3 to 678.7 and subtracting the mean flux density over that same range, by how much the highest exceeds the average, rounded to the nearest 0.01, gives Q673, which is 0.60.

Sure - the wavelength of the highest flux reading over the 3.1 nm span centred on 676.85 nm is 677.961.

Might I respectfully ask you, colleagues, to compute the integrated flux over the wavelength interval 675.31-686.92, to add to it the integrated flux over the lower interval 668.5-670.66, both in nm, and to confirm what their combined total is 108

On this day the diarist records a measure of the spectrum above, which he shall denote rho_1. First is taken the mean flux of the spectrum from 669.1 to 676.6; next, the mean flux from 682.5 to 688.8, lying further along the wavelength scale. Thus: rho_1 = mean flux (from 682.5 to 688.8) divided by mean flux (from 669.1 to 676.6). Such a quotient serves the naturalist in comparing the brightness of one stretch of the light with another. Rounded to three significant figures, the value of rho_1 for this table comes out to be 1.03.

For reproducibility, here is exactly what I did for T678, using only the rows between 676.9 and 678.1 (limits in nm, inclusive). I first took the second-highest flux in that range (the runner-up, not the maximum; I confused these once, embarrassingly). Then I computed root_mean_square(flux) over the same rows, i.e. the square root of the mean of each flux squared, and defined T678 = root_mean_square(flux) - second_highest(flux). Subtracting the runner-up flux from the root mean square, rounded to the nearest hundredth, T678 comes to -0.17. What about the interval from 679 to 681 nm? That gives -0.14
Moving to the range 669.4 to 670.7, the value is -0.31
